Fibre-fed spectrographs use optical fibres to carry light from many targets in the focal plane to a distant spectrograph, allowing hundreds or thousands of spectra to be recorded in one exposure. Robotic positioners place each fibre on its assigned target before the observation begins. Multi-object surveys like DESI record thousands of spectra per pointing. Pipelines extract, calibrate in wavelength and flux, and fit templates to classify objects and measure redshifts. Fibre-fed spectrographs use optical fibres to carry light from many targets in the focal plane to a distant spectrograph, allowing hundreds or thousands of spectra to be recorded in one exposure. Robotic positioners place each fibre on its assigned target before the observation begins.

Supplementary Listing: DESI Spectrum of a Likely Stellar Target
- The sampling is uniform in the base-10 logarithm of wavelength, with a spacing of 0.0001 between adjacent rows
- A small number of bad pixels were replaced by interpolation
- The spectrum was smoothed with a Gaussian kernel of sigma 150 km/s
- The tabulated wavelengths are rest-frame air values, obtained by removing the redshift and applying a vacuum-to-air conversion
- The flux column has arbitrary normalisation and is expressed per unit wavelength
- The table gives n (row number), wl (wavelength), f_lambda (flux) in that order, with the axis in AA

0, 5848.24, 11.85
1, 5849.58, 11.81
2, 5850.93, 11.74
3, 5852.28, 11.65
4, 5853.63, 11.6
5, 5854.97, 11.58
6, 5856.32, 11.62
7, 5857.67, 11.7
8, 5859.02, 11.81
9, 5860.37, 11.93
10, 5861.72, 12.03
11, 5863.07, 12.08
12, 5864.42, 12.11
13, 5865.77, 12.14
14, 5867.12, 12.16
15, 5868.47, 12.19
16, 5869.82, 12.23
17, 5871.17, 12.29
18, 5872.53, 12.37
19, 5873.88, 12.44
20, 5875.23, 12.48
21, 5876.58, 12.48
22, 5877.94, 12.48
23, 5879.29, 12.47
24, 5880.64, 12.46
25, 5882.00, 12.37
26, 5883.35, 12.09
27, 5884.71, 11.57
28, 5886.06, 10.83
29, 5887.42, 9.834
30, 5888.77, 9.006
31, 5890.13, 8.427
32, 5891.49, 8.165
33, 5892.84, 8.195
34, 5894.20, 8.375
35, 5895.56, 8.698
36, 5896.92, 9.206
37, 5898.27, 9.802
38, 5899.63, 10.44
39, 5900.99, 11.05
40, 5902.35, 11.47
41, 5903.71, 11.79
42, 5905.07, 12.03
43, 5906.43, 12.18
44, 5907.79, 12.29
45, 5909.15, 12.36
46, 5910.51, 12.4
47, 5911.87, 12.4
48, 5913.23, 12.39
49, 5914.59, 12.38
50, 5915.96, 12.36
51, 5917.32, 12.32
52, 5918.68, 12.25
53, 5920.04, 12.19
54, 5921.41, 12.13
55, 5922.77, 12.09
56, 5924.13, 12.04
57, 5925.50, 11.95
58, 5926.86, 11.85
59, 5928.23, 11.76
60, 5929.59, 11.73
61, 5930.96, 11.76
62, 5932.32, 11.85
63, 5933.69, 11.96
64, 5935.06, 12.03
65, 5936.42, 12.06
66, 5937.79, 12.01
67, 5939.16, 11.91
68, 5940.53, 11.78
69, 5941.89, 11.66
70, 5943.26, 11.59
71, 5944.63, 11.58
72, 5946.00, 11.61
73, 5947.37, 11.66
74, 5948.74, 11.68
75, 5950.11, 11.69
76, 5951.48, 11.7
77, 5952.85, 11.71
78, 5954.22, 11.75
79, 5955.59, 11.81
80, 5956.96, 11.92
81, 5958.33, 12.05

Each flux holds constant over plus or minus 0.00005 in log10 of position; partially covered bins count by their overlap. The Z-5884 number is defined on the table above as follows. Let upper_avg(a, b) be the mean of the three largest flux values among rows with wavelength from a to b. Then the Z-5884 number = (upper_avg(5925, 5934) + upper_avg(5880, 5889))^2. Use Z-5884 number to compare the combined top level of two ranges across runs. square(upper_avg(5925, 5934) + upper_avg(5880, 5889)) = 587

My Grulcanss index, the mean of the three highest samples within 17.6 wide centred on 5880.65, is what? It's 12.5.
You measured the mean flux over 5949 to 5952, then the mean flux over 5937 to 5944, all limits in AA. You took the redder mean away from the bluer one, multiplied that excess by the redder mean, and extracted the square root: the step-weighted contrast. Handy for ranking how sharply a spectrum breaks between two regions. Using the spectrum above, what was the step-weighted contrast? 1.1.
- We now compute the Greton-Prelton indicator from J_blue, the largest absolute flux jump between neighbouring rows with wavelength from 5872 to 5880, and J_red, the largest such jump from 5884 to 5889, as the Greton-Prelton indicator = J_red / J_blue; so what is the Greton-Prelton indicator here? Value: 14.2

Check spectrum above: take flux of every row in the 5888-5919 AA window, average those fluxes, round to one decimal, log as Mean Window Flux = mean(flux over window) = 10.9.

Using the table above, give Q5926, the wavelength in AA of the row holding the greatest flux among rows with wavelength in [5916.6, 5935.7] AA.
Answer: 5917.32 AA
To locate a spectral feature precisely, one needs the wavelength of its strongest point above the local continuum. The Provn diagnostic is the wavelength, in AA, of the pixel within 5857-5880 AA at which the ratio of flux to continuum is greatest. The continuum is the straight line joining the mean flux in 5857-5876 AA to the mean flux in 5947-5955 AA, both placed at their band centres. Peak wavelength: 5877.94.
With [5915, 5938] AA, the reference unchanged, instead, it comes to 5915.96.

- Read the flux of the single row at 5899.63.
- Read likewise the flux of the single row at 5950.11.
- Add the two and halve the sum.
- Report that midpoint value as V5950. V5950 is 11.1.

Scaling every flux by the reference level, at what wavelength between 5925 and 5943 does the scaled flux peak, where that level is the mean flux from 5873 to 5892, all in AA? 5936.42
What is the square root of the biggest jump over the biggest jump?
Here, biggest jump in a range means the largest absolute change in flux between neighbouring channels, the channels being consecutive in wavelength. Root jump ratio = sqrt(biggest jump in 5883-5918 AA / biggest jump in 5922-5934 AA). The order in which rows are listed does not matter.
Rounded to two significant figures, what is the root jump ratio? 3.0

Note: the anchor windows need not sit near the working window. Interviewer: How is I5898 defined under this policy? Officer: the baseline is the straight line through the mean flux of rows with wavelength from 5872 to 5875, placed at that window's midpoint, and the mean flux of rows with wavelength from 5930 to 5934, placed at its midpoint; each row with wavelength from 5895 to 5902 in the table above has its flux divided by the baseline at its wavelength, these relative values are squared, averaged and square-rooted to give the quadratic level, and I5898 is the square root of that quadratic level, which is 0.901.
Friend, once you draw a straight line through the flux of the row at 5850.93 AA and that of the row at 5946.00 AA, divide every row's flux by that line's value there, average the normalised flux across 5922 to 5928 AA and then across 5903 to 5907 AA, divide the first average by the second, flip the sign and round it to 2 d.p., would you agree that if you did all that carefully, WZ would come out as -1.00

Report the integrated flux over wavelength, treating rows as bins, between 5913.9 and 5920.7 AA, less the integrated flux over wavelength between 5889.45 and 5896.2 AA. 27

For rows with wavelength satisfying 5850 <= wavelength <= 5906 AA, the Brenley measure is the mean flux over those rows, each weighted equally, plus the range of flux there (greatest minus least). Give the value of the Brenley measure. 15.6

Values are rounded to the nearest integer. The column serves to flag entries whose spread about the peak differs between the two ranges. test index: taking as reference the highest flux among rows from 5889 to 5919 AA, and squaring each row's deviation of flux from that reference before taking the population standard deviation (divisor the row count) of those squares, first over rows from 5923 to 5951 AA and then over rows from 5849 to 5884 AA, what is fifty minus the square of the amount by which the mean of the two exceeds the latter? 50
